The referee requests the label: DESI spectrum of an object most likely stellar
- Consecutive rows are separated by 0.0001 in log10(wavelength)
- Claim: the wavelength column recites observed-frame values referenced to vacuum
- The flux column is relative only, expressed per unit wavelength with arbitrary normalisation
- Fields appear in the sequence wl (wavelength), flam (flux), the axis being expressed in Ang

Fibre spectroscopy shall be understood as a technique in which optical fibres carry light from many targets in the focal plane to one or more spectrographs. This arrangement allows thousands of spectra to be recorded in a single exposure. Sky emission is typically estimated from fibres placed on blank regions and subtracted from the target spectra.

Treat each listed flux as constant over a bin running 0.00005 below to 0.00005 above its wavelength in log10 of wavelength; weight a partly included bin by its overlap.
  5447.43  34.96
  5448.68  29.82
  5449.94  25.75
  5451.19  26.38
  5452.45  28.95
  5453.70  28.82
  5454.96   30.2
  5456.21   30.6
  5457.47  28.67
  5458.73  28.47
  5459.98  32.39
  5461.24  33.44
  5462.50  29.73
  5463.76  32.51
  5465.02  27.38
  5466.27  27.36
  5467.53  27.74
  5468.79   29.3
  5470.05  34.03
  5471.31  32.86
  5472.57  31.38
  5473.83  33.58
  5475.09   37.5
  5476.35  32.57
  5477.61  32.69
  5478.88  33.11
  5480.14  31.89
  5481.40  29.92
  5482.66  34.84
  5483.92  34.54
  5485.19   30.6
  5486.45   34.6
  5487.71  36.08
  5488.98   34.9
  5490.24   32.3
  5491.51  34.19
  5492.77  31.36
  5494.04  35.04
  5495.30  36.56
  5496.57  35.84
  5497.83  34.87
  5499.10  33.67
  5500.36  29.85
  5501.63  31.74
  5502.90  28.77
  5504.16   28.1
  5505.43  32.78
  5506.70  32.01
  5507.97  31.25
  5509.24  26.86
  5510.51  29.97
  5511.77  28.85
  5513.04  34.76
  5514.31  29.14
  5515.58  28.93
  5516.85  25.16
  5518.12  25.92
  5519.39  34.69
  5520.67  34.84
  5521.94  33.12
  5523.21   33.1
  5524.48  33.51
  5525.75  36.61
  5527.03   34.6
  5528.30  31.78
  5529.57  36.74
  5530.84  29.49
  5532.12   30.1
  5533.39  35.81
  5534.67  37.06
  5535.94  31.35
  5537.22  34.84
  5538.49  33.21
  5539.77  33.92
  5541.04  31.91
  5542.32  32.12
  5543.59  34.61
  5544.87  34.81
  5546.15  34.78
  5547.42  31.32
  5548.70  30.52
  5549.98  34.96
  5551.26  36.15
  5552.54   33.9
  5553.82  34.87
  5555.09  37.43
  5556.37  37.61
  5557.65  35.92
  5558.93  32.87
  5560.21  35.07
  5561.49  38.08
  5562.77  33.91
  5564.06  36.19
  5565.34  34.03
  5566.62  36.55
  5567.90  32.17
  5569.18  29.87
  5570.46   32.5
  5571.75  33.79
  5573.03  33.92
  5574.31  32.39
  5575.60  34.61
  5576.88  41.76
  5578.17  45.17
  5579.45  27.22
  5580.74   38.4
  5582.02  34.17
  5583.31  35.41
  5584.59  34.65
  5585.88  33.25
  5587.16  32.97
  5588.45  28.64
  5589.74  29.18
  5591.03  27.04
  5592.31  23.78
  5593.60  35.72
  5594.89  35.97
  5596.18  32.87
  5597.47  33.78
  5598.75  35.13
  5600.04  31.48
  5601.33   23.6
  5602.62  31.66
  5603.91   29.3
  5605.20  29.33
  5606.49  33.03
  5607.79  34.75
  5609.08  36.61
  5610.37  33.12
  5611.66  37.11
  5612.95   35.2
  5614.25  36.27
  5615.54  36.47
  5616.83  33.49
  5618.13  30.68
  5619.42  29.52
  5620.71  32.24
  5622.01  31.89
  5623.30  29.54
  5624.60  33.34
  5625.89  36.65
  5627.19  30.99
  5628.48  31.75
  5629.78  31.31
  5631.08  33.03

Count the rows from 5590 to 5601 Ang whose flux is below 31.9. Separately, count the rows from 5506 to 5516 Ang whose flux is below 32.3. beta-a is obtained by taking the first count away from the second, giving 4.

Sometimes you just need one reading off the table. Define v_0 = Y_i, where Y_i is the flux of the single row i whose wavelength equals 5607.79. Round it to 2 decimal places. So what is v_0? 34.75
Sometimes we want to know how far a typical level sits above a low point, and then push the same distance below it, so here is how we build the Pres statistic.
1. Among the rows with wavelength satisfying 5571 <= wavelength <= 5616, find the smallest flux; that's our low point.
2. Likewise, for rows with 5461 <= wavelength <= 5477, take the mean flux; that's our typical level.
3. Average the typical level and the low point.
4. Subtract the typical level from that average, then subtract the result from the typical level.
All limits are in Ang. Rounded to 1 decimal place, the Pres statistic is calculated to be 35.4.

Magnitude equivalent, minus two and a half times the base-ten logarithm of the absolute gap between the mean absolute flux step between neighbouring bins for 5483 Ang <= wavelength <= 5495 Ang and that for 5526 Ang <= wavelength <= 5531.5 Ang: -0.9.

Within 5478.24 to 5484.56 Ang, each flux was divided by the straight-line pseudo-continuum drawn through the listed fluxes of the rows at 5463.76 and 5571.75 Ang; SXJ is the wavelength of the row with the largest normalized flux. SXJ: 5482.66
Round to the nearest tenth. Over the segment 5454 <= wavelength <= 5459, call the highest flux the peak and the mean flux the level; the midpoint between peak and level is 30.0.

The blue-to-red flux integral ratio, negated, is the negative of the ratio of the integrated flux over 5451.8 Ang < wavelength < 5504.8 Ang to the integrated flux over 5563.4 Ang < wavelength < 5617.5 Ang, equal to -0.9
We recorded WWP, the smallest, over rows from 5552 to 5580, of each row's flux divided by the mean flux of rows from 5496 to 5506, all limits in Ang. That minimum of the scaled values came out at 0.85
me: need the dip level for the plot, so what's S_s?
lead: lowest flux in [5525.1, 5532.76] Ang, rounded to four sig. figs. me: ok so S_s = 29.49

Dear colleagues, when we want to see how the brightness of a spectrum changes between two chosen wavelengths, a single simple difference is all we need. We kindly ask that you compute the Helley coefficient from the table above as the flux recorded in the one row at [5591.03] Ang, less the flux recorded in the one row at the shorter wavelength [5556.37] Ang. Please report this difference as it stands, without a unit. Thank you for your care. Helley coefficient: -11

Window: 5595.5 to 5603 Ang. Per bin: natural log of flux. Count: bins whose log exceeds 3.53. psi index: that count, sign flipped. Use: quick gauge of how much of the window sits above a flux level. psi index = -1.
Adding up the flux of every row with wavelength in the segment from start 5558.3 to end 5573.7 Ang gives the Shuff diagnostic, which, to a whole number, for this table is 409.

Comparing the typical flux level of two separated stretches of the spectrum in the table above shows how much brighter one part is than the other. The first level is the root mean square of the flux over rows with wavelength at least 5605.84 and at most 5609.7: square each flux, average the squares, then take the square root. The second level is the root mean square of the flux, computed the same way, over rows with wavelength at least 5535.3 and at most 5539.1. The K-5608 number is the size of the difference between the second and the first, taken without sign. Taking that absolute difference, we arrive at 1.7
